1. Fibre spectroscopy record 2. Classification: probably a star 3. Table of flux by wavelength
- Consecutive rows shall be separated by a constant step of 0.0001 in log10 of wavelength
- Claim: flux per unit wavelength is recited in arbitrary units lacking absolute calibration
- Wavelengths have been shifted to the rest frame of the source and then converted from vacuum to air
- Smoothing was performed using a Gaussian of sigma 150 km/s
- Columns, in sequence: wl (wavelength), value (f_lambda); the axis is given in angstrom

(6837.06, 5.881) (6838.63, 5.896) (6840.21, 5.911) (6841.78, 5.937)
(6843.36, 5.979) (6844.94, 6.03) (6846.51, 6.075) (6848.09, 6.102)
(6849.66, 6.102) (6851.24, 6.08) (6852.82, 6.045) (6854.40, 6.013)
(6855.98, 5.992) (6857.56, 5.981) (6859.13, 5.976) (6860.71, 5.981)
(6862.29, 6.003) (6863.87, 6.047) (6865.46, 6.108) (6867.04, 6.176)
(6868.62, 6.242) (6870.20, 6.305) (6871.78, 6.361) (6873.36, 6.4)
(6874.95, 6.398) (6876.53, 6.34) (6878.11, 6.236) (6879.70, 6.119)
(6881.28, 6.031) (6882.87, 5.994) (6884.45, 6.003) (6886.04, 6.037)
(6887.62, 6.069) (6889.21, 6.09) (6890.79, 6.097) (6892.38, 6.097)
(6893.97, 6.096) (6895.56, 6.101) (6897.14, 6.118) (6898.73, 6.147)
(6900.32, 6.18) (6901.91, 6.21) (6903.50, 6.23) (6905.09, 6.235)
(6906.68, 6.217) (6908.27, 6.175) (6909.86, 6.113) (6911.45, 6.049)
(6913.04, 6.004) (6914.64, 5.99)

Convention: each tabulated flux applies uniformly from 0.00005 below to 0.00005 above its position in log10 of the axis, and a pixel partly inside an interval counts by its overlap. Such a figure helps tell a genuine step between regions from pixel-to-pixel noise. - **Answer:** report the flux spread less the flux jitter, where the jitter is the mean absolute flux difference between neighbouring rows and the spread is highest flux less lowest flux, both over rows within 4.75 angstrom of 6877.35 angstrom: 0.30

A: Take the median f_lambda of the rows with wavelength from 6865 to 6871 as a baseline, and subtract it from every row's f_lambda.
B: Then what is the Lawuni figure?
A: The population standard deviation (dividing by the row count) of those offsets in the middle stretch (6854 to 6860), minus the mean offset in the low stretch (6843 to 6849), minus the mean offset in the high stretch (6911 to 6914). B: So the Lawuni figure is 0.36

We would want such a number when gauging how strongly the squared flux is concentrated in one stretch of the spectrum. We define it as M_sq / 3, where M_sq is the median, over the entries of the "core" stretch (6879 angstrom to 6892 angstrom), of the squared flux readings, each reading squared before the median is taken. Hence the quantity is 12.2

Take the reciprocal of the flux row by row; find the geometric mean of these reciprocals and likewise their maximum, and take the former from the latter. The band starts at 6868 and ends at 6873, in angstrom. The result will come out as 0.0015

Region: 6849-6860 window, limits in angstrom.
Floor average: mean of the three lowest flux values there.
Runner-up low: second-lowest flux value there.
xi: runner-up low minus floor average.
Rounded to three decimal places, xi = -0.002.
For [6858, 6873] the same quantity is -0.006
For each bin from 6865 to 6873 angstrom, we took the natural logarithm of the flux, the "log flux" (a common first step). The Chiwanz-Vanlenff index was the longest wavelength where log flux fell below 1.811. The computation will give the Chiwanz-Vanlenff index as 6865.46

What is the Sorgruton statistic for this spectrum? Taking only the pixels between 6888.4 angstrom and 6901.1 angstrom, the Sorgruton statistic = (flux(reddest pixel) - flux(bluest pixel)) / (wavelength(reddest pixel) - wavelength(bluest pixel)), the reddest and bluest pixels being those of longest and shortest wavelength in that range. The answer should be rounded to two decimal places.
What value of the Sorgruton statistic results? 0.01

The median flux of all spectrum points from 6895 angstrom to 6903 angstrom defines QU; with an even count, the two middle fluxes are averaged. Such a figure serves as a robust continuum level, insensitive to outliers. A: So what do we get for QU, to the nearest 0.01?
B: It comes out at 6.15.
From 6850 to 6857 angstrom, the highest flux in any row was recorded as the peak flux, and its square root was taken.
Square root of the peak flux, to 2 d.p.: 2.47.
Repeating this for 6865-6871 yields 2.51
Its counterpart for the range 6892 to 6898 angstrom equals 2.47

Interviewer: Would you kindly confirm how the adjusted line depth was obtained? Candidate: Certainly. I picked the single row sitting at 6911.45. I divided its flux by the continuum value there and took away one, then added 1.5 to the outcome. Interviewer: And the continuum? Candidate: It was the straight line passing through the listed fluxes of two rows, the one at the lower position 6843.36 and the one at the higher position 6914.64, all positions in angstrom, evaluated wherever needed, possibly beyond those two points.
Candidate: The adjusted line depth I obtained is 1.51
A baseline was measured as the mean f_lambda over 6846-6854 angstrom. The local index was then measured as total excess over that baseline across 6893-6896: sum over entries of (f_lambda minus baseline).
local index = 0.0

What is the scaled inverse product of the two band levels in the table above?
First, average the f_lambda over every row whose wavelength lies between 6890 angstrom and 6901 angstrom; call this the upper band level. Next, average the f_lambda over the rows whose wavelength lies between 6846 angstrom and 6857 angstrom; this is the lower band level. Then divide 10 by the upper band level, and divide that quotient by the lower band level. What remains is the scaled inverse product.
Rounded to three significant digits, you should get 0.270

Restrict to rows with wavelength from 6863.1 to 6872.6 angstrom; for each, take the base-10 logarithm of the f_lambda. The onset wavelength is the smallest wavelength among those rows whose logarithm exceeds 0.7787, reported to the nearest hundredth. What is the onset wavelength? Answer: 6863.87 angstrom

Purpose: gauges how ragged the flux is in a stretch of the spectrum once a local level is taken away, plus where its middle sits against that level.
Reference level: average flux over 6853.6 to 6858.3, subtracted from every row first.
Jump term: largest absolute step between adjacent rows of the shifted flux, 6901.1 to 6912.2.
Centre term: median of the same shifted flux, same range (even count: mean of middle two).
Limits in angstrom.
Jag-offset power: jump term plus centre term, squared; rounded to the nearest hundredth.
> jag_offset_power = 0.08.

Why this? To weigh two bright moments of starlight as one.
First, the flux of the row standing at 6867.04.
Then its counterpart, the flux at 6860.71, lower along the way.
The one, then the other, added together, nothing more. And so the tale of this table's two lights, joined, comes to 12.2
